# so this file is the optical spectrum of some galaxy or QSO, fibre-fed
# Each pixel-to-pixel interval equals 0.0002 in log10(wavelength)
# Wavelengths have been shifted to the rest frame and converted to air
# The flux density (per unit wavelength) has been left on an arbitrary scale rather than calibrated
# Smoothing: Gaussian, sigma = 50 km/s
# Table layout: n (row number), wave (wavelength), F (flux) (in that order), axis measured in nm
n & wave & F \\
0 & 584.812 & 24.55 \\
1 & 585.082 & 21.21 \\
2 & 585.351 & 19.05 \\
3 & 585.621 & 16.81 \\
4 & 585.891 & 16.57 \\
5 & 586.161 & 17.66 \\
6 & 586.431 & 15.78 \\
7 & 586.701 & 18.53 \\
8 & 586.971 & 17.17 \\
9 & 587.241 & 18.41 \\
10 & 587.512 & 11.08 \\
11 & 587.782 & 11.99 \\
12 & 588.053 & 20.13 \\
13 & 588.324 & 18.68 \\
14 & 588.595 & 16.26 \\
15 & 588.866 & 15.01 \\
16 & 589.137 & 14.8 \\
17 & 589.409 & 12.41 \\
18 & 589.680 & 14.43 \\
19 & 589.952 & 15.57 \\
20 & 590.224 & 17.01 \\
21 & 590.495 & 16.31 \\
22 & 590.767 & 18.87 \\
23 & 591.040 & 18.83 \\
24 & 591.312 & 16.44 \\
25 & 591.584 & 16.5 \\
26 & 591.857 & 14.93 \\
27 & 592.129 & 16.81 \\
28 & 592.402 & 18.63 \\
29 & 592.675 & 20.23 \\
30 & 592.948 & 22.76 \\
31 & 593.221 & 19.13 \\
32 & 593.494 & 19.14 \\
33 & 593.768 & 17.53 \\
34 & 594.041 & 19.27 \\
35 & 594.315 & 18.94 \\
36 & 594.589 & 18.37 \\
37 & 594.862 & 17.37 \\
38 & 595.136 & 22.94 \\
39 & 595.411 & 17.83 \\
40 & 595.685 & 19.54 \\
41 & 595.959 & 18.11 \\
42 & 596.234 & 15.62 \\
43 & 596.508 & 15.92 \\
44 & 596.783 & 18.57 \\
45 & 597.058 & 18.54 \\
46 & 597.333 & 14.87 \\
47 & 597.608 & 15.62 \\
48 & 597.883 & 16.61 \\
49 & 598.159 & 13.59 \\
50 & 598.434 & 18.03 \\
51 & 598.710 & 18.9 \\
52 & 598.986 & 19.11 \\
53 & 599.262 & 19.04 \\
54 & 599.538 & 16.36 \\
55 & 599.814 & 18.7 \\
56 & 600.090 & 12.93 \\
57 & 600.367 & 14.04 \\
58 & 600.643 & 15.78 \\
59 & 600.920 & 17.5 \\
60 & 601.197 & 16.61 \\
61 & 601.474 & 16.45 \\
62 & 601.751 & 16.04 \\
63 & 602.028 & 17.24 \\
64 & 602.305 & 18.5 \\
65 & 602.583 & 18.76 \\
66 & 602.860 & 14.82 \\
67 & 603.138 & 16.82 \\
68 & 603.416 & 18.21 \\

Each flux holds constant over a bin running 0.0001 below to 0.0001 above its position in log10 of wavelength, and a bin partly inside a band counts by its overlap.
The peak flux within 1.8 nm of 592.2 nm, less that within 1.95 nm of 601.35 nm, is 4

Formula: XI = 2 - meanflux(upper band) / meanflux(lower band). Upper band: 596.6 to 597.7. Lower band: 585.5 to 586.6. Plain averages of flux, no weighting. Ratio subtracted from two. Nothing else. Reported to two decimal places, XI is 0.99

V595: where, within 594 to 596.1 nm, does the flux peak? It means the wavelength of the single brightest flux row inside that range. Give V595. 595.136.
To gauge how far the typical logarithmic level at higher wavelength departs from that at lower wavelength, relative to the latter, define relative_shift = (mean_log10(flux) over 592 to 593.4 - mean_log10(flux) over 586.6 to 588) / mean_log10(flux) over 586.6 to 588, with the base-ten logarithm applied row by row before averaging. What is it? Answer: 0.09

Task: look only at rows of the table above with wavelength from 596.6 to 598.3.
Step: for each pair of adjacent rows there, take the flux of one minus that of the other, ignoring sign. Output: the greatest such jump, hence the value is 3.7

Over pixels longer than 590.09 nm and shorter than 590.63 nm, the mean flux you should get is 16.7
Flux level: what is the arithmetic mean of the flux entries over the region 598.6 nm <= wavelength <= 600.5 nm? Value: 17.0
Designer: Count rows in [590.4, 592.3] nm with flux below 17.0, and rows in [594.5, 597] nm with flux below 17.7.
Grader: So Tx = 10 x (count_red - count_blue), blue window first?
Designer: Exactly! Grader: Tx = -20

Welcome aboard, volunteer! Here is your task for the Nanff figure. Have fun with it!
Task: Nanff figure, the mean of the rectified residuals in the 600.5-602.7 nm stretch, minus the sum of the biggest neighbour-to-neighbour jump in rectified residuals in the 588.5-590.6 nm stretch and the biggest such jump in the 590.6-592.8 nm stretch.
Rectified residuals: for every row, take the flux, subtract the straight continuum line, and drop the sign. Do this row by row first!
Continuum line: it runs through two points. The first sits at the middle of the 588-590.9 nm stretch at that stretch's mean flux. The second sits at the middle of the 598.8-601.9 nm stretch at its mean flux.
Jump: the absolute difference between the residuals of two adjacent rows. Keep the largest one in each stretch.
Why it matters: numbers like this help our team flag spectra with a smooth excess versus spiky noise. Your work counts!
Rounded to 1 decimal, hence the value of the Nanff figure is -3.9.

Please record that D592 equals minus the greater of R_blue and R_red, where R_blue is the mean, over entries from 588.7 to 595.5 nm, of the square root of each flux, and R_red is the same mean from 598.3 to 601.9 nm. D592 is -4.19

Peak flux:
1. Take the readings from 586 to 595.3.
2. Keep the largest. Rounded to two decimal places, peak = 22.94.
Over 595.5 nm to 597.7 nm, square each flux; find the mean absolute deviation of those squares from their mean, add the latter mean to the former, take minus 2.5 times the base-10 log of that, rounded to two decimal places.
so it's -6.36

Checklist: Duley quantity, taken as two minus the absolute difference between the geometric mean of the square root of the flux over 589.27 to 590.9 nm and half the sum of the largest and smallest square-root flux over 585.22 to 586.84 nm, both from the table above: 1.79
